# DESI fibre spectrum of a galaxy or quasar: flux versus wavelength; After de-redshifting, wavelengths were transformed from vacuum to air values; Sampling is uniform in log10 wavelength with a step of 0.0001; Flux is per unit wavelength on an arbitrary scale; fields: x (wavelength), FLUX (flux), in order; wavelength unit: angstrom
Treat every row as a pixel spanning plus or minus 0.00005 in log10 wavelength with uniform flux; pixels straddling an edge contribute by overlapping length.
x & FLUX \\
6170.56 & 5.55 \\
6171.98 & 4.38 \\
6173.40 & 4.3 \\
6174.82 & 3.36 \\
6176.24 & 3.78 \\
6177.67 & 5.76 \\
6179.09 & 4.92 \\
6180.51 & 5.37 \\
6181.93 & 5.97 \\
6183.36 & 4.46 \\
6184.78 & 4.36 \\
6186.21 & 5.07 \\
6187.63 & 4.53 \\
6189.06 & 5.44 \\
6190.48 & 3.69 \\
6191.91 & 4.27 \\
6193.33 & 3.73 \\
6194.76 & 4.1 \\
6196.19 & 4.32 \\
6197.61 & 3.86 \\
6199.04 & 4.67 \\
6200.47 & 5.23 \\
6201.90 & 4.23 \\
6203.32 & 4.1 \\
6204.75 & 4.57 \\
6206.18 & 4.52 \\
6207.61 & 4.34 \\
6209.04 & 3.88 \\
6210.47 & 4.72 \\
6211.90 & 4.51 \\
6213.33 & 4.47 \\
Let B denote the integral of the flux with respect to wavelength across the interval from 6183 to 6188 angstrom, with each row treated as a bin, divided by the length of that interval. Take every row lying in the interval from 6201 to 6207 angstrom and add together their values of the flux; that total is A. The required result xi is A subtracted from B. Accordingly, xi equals -12.8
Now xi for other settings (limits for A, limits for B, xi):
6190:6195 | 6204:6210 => -11.5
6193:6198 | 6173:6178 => -11.8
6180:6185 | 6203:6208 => -15.8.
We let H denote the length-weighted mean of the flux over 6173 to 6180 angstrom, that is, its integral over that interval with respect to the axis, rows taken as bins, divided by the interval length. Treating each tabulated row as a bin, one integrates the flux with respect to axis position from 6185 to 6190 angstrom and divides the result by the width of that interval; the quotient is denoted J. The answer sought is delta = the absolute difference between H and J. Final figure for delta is 0.4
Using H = 4.46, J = 4.9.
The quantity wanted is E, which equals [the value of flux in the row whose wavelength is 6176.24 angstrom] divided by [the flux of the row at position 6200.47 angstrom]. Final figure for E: 0.72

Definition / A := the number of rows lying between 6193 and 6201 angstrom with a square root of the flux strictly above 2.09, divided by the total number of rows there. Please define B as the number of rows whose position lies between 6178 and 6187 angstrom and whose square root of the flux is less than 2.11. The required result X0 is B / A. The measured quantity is 3.0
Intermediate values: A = 0.3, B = 1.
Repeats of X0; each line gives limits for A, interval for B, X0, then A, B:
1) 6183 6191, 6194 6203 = 6.0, 0.7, 4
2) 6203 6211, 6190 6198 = 12.0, 0.5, 6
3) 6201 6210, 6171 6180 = 12.0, 0.3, 4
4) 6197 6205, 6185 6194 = 6.0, 0.5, 3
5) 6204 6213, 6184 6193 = 4.5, 0.7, 3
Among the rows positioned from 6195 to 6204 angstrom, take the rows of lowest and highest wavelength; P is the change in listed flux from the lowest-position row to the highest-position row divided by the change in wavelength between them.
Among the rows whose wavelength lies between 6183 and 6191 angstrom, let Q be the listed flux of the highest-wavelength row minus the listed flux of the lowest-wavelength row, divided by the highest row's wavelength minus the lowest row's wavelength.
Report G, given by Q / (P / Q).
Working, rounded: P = -0.03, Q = -0.11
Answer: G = -0.38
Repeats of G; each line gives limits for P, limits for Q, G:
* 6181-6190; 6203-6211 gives -0.10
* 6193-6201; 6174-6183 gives 0.64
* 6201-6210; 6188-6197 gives -0.50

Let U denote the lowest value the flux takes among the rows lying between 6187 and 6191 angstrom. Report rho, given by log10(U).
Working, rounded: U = 3.69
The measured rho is 0.567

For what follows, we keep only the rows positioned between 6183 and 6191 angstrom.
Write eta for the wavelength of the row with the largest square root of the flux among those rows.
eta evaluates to 6189.06 angstrom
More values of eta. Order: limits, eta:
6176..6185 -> 6181.93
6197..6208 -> 6200.47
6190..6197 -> 6196.19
